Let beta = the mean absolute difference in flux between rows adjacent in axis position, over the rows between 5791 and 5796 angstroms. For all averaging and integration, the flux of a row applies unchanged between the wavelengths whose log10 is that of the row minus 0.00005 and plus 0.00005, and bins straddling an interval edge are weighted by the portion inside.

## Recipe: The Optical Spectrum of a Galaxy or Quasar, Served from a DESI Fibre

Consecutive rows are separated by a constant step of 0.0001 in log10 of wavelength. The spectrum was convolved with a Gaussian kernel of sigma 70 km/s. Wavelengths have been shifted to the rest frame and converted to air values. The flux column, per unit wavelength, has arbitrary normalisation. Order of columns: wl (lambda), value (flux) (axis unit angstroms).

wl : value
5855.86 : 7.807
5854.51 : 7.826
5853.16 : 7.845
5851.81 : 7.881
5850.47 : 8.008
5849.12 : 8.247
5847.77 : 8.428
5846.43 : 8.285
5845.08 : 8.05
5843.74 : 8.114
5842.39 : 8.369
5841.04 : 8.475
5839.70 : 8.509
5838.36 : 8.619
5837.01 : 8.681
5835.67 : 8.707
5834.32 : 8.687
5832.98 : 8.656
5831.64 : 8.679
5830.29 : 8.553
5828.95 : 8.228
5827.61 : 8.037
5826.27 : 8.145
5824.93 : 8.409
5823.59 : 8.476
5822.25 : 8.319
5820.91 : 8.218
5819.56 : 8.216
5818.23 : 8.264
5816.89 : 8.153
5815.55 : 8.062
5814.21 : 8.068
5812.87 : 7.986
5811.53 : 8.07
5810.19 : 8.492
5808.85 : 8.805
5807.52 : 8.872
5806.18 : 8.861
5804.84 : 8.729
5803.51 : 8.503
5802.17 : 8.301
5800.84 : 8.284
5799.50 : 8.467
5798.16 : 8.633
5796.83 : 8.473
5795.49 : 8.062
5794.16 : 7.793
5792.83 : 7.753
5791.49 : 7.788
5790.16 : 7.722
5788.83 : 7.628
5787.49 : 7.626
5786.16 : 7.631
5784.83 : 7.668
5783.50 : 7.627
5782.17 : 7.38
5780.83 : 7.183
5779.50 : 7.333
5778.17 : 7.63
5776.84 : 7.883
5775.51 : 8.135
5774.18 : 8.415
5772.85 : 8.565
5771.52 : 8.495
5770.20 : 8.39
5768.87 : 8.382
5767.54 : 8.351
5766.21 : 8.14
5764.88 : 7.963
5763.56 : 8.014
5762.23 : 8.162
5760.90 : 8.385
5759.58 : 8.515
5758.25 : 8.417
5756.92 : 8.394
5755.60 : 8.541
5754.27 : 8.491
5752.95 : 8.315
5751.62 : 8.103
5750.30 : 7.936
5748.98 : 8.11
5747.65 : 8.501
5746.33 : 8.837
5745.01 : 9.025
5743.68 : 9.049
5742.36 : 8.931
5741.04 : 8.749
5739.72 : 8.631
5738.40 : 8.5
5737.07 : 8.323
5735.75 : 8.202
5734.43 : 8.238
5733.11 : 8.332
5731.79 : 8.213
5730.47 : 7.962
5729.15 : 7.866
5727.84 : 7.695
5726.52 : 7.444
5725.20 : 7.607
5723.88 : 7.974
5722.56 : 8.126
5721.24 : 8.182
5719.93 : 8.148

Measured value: 0.115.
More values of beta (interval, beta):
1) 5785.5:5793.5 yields 0.040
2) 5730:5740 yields 0.133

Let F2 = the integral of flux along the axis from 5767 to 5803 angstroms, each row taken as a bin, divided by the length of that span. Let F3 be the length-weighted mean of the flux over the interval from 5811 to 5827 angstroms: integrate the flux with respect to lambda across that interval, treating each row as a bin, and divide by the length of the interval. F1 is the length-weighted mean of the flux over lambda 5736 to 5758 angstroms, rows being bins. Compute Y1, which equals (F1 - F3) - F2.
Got -7.67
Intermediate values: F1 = 8.52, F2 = 8.0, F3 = 8.20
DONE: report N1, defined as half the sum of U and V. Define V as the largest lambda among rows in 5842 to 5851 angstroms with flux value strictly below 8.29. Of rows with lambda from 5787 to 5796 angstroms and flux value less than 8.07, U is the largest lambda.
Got 5823.0 angstroms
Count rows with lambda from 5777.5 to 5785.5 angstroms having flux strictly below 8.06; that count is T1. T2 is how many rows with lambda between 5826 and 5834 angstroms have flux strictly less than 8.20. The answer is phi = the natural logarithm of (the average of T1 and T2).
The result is 1.4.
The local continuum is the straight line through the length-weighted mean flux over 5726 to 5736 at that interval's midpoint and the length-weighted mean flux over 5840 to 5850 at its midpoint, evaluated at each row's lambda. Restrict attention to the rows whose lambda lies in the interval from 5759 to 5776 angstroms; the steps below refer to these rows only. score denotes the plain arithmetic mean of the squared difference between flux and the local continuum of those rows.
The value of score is 0.08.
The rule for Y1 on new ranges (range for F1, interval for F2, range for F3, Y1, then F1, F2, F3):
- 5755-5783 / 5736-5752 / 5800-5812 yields -8.99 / 8.12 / 8.6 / 8.55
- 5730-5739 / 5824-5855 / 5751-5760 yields -8.46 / 8.25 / 8.3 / 8.39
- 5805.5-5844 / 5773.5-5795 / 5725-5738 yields -7.31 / 8.41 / 7.7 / 8.01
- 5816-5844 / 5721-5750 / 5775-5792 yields -7.51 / 8.41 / 8.3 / 7.63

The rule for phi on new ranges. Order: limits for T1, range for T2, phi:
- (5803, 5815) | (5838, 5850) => 0.4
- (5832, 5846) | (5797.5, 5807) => -0.7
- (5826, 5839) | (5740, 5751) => 0.4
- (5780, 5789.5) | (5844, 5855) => 1.8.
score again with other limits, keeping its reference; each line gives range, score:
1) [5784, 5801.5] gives 0.16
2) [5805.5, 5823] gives 0.12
